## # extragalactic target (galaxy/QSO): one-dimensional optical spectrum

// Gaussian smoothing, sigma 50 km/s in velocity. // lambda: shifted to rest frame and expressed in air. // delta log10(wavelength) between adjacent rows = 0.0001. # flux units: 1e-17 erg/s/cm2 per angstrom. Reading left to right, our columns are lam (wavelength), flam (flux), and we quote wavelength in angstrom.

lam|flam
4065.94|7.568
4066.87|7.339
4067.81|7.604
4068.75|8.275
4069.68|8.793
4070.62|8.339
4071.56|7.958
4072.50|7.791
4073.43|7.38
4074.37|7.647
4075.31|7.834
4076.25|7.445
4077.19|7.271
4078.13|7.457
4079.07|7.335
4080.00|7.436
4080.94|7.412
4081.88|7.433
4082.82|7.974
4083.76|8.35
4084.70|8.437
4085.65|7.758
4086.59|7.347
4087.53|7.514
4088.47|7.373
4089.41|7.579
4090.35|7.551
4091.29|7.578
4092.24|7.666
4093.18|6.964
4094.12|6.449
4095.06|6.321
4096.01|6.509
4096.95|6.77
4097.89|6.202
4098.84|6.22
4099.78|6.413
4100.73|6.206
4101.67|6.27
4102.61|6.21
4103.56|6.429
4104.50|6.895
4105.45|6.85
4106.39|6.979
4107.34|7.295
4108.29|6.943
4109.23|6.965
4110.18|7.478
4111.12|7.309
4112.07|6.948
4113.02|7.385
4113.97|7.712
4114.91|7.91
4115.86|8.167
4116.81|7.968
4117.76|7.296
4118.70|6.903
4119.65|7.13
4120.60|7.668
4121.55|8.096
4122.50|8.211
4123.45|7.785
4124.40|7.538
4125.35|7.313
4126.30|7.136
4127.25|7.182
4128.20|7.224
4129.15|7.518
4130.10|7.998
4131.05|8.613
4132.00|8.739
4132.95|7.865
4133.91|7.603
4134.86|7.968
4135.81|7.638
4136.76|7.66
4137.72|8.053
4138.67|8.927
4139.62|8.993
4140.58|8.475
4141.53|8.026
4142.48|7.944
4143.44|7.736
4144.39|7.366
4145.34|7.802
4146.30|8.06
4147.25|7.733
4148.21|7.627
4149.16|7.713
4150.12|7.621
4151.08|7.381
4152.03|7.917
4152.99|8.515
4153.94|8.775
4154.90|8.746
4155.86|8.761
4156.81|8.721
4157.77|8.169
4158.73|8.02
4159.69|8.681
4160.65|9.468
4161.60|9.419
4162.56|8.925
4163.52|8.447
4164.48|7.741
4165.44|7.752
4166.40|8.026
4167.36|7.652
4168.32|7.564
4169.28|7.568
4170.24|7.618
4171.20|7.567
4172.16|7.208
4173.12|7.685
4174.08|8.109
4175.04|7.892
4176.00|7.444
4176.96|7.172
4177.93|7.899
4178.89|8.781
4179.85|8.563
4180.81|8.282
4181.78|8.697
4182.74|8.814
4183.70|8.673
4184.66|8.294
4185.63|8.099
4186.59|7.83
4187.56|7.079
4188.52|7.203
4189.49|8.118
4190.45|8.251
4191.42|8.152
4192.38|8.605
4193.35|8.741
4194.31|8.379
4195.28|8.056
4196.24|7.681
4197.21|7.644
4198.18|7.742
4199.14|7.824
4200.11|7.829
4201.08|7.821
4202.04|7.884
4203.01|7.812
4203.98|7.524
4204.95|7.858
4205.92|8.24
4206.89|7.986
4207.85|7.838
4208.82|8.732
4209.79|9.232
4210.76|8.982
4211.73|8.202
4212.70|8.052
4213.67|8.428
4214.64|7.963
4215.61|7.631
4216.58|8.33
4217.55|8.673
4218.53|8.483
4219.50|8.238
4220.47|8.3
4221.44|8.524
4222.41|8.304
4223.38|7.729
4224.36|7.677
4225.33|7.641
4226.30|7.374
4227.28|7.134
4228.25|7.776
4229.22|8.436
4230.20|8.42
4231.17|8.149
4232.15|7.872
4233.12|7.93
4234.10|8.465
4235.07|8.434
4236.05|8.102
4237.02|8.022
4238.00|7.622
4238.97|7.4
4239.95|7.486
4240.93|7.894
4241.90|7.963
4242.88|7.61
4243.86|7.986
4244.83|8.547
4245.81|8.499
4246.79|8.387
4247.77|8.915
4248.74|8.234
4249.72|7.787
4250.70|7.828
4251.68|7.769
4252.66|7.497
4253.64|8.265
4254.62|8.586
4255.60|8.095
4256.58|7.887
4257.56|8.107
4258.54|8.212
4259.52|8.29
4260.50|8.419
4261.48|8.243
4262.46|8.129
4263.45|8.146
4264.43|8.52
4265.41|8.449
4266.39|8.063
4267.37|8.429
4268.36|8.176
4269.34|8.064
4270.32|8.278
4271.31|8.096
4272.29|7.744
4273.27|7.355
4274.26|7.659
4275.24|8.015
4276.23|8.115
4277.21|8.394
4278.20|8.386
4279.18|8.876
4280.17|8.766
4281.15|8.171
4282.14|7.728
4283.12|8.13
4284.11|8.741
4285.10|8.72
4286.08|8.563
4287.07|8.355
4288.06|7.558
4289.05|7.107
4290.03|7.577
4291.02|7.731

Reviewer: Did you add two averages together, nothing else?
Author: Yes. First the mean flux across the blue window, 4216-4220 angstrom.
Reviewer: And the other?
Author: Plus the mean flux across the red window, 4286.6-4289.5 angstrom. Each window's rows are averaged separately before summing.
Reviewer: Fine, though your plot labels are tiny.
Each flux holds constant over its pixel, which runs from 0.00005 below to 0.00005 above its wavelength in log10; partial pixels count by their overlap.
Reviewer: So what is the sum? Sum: 16.1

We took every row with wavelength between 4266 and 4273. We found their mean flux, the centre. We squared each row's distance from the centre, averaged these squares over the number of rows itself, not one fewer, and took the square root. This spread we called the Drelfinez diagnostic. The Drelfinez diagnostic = 0.20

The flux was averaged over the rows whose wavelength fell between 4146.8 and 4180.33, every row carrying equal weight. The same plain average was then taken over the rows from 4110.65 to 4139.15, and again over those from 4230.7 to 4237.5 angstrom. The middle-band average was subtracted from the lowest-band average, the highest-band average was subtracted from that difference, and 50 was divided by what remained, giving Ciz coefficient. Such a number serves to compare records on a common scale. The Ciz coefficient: -5.88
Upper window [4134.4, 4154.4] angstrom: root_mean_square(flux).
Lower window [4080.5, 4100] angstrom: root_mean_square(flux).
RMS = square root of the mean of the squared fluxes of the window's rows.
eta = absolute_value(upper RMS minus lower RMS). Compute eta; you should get 0.75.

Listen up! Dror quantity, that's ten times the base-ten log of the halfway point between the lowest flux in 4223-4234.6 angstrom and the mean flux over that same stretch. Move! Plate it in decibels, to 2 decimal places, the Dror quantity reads 8.76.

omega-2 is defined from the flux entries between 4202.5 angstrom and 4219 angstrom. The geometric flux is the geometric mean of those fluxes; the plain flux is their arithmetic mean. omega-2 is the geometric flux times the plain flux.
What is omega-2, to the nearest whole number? 68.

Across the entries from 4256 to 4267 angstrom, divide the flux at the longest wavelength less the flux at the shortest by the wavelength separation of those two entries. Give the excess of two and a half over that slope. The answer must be 2.48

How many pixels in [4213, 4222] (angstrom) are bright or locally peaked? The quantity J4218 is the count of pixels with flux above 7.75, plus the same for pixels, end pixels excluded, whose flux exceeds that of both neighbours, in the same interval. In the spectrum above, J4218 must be 9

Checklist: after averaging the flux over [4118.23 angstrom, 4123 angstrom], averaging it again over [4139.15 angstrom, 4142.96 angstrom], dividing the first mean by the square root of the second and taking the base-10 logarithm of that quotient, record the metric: 0.42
